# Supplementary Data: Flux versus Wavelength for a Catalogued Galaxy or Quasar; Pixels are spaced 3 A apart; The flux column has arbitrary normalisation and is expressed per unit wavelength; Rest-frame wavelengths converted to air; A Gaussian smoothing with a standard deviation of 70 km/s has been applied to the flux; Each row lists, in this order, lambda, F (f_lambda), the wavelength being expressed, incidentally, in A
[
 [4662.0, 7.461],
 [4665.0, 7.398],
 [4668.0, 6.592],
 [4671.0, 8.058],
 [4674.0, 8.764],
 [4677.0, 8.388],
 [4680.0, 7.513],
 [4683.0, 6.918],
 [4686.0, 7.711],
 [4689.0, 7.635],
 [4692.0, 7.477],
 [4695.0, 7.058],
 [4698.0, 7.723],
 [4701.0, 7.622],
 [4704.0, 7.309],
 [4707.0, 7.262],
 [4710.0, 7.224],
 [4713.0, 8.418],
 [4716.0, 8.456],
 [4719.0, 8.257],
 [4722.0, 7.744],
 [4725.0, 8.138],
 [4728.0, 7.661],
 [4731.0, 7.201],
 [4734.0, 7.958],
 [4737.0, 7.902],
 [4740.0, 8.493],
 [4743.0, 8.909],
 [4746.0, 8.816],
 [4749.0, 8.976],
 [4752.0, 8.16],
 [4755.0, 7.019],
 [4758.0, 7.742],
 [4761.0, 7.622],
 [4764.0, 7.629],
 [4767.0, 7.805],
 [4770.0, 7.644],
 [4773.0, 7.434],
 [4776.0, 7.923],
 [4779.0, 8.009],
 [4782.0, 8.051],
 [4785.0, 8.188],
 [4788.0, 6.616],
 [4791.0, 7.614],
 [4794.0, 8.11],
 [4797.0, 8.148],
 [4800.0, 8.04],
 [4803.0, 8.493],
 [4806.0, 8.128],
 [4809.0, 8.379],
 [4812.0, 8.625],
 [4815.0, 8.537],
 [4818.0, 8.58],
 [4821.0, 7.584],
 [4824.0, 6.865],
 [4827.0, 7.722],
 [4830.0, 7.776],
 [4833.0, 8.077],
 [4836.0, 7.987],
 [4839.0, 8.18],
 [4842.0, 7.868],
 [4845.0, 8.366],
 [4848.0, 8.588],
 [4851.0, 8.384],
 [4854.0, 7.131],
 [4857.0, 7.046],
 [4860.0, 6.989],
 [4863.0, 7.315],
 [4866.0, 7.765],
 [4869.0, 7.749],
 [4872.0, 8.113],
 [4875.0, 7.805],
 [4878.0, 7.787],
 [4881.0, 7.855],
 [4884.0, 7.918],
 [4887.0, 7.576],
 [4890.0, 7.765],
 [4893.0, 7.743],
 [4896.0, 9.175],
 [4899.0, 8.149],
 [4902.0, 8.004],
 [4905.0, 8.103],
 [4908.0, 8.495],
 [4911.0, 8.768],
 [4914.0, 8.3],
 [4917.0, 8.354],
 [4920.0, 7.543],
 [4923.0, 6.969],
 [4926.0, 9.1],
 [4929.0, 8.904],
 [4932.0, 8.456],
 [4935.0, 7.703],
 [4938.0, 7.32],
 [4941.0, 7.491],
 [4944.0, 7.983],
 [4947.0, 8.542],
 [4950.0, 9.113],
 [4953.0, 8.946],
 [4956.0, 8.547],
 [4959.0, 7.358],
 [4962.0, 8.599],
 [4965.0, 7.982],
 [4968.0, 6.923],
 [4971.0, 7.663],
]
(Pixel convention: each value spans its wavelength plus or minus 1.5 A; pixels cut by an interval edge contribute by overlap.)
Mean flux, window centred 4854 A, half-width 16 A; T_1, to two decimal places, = 7.76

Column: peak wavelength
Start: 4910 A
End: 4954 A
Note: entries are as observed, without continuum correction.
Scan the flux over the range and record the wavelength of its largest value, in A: 4950.0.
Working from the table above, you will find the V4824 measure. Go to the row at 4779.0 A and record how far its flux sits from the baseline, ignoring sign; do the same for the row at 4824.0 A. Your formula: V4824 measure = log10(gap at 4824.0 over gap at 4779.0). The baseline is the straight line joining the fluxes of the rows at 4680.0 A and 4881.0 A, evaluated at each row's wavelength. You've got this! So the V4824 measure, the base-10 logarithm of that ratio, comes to 0.4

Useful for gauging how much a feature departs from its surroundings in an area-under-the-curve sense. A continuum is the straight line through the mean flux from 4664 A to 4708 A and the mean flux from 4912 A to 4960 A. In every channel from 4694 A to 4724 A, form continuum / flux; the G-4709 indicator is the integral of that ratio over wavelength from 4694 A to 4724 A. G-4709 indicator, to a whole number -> 30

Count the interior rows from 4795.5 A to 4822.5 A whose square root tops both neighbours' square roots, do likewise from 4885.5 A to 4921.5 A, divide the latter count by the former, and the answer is 1.3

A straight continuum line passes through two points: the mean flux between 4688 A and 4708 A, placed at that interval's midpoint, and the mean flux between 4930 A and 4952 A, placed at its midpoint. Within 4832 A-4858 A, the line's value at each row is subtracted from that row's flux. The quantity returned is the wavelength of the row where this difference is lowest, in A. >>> 4857.0 A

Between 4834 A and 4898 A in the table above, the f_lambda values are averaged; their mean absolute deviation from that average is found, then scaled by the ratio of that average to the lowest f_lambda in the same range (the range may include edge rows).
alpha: 0.41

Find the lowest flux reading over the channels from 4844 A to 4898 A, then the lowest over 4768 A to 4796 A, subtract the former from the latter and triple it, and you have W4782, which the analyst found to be -1.1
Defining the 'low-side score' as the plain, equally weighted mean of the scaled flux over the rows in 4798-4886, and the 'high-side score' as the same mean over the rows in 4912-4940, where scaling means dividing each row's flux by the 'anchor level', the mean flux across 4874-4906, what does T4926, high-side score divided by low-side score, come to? 1.02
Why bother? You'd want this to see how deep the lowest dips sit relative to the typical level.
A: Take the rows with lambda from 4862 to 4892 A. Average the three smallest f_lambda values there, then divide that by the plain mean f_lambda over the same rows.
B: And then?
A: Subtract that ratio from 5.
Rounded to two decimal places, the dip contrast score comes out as 4.03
